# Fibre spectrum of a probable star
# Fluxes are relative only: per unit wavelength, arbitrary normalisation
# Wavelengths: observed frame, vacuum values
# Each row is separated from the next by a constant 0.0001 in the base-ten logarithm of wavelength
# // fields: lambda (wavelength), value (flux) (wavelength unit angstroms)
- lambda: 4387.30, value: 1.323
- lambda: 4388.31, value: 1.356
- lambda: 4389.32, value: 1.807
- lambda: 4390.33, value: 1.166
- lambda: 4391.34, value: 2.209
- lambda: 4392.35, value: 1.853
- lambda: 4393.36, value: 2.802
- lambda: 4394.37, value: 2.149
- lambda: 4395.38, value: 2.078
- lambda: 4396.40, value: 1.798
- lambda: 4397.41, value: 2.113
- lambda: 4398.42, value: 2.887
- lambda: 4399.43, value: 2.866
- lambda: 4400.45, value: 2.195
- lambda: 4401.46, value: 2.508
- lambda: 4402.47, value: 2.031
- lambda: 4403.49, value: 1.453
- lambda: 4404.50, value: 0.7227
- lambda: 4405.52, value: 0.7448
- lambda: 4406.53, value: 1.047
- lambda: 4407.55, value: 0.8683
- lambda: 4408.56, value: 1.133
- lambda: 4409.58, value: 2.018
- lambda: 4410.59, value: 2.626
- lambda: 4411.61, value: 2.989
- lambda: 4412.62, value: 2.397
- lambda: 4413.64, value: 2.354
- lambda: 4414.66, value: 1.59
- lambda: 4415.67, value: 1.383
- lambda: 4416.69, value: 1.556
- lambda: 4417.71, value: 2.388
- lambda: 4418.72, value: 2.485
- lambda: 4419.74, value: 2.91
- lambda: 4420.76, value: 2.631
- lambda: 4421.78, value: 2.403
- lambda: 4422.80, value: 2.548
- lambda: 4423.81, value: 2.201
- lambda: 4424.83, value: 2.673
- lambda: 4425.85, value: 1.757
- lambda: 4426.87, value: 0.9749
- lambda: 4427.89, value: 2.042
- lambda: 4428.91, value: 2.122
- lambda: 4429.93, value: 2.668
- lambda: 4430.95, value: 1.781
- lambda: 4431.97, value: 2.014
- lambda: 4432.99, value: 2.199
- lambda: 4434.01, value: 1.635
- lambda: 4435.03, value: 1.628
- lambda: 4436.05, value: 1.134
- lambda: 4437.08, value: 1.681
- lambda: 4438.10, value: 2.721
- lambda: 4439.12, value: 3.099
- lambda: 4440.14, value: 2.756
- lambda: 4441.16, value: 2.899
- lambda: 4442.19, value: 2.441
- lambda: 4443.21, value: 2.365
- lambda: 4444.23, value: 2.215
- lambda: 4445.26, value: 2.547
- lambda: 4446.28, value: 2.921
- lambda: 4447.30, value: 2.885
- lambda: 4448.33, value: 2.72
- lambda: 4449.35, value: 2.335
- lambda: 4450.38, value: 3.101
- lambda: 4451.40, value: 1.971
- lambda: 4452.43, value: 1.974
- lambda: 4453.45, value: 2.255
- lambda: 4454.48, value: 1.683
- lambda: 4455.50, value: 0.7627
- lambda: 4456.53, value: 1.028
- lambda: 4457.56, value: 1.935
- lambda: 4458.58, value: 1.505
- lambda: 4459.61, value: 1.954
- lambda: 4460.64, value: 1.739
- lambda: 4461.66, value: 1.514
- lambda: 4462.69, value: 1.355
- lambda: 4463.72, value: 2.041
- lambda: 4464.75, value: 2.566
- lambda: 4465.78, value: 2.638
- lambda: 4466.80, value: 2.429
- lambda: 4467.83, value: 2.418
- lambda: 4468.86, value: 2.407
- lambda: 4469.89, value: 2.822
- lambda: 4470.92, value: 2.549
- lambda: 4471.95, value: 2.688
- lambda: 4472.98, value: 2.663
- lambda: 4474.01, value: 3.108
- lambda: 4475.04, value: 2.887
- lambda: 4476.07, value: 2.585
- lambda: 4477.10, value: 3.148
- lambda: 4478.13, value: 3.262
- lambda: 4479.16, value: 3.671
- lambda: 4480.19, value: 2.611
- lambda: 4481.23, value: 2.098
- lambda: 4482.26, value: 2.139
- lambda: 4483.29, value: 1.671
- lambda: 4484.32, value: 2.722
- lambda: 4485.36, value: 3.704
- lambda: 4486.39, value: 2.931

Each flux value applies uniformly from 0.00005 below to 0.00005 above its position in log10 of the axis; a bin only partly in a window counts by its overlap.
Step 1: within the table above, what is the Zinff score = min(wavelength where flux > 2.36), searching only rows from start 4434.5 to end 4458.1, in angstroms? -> 4438.10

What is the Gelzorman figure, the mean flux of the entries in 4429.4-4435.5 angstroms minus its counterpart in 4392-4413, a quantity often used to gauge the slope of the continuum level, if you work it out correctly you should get 0.0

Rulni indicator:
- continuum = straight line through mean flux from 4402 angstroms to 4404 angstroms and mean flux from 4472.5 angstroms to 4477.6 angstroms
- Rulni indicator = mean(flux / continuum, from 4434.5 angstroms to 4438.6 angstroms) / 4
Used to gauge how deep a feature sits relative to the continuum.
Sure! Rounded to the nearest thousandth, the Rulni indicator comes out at 0.197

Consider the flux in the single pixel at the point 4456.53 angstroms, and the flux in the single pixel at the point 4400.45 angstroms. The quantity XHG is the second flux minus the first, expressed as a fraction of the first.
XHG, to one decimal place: 1.1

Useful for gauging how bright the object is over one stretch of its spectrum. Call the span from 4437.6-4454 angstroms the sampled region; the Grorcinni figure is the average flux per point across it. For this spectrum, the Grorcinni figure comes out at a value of 2.6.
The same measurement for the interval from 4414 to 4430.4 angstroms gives 2.1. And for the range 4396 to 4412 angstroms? 1.9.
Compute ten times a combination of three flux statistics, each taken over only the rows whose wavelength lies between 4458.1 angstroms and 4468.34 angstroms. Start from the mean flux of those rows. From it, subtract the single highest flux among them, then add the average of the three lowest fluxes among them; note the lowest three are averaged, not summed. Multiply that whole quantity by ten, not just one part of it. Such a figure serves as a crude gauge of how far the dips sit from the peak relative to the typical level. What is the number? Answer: 8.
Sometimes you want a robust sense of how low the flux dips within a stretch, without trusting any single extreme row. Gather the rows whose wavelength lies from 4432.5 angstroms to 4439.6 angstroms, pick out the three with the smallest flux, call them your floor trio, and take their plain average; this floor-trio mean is 1.47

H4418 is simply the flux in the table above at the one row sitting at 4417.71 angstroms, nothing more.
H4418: 2.388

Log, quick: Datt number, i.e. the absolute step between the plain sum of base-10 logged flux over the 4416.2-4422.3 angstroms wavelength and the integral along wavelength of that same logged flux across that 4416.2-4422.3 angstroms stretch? 0.04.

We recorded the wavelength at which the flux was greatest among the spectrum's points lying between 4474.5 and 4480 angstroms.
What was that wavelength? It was 4479.16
